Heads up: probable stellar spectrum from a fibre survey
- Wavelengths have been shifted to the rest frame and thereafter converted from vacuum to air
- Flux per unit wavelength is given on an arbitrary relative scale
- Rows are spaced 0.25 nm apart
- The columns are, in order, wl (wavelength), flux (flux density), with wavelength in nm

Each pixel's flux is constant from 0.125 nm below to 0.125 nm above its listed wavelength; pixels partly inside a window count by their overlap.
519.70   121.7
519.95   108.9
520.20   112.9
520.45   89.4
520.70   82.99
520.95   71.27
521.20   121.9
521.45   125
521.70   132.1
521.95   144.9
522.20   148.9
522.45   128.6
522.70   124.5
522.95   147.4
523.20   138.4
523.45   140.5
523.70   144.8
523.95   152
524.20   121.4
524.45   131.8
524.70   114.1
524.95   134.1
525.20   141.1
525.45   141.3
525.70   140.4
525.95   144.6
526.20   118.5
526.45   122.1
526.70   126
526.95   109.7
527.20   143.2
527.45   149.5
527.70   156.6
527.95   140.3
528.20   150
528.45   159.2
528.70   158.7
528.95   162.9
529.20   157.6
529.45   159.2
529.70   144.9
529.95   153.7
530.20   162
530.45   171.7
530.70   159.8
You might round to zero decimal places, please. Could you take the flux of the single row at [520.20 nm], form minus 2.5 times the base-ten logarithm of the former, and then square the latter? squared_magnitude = 26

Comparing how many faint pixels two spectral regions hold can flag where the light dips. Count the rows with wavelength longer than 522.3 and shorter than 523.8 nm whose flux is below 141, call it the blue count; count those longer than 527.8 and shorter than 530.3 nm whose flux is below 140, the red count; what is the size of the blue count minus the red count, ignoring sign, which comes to 4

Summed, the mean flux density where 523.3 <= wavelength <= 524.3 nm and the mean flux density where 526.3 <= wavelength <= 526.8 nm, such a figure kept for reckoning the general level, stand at 264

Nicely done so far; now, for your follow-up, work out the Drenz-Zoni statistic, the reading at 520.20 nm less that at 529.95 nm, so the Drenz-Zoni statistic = -41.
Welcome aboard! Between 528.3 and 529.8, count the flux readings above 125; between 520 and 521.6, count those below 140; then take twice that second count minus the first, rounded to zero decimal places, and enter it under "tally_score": 6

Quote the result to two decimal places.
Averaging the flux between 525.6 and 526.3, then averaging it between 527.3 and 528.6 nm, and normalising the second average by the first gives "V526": 1.12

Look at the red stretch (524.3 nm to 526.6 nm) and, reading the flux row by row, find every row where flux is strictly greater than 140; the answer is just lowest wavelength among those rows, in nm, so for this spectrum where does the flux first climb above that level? 525.20 nm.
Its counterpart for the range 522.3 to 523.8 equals 522.95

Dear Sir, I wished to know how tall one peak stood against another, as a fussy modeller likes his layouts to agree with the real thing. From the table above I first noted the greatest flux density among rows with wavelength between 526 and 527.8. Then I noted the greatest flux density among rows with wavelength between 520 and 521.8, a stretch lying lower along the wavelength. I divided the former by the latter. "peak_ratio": 1.19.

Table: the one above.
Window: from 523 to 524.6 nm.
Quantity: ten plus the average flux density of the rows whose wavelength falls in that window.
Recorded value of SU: 148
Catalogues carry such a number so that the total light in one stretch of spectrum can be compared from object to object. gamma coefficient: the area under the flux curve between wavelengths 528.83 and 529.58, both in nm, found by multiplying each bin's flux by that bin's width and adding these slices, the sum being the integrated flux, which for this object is 120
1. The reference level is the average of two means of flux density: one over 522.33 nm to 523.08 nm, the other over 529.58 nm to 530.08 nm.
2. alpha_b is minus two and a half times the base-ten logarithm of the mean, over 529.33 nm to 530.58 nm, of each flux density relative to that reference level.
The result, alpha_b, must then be -0.12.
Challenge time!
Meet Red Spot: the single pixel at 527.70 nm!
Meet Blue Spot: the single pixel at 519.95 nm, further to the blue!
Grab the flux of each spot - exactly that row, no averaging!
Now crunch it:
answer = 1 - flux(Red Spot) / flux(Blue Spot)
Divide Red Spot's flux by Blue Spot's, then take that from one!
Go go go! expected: -0.44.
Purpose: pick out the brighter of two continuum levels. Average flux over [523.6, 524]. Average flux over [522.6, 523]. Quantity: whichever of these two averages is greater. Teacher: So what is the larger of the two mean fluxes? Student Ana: 148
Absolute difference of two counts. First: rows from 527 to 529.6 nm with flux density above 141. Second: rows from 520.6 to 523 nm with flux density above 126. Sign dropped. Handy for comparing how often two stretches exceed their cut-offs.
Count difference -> 4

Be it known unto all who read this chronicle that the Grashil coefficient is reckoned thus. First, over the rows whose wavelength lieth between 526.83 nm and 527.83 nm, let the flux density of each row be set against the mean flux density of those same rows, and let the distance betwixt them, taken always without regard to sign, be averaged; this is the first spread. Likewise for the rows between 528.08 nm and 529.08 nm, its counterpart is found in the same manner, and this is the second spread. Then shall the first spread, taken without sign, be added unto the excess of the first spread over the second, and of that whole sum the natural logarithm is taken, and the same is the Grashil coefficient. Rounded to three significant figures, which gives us 3.27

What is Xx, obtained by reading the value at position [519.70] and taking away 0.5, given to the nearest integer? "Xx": 121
